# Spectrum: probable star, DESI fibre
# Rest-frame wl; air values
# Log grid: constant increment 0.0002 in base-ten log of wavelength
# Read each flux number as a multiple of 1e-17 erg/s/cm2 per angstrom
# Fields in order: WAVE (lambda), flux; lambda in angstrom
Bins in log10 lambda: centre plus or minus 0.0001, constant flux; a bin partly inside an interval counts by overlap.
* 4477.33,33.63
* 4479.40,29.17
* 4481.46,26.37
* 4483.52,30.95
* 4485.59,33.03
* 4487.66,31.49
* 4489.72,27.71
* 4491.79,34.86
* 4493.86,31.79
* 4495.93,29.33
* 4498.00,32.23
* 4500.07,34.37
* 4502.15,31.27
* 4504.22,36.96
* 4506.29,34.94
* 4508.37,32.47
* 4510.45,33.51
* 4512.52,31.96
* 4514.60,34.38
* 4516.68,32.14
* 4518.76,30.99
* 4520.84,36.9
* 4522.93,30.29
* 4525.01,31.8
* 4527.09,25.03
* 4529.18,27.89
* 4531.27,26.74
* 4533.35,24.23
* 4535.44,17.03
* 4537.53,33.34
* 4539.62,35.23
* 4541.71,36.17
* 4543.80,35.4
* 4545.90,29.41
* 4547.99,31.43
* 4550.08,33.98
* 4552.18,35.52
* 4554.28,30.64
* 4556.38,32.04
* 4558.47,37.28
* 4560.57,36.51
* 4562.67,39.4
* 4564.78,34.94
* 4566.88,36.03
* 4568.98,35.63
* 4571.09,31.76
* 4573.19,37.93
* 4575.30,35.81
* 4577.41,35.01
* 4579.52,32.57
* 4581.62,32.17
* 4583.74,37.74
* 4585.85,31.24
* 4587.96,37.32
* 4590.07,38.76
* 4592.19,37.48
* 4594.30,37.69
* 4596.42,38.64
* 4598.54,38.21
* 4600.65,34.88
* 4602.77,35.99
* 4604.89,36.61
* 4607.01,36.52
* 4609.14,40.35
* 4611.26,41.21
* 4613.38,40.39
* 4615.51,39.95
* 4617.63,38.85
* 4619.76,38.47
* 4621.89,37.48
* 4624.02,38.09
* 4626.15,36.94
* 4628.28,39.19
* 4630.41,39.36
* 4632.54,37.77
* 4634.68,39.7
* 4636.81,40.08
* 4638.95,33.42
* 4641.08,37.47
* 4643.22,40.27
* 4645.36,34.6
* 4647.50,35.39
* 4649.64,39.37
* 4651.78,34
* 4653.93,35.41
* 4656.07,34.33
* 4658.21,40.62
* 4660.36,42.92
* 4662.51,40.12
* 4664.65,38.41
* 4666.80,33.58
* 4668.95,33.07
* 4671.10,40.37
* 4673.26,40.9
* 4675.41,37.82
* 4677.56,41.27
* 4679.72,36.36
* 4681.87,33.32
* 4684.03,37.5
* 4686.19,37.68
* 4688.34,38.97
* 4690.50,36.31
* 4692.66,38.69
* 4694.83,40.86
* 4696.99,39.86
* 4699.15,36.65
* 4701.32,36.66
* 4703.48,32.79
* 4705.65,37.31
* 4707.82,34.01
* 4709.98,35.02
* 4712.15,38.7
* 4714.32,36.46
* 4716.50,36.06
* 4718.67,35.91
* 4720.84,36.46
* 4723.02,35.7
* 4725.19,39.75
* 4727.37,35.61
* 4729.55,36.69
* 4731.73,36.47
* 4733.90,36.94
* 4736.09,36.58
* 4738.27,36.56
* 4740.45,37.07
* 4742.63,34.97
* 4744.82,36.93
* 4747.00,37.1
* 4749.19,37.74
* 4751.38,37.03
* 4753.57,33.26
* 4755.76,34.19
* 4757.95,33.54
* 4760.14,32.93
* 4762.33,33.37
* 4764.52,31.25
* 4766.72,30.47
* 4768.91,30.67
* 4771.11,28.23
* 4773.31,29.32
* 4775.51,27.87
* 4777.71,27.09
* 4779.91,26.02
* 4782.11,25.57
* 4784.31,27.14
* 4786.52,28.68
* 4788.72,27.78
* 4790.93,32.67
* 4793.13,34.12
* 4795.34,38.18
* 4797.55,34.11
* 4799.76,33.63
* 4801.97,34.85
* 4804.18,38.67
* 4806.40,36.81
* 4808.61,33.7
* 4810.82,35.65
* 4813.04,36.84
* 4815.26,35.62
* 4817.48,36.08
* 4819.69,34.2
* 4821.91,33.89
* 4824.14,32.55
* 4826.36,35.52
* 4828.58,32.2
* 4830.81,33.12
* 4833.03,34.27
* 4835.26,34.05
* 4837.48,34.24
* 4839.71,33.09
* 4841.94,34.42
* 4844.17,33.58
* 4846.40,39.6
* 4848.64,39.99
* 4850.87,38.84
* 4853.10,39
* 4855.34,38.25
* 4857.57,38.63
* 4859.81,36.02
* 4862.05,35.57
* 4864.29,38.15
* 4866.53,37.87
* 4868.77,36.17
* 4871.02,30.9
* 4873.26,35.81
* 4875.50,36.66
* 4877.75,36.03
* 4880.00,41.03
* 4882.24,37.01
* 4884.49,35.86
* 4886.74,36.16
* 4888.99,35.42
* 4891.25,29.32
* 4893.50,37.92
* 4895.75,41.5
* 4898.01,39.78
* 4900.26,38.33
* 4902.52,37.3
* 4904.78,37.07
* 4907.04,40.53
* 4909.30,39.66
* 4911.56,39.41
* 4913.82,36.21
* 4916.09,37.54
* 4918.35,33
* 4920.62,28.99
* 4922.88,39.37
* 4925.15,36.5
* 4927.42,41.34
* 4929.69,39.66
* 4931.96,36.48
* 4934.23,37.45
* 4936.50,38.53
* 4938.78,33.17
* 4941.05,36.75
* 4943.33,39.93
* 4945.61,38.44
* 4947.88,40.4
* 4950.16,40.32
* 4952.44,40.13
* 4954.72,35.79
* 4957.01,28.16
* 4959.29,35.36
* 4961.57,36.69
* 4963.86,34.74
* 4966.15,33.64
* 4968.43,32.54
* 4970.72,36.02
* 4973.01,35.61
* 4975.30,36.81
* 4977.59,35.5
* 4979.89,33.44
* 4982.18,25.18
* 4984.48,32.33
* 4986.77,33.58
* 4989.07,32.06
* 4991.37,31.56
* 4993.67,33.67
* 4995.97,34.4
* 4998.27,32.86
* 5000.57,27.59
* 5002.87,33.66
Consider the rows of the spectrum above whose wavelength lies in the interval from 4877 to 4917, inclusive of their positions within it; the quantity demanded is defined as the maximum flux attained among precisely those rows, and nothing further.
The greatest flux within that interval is 41.5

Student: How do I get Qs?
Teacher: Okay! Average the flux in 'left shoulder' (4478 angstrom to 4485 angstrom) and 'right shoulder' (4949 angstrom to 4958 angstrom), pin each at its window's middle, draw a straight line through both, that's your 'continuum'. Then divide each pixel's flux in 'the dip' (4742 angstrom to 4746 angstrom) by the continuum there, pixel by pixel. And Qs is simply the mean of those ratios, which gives 1.09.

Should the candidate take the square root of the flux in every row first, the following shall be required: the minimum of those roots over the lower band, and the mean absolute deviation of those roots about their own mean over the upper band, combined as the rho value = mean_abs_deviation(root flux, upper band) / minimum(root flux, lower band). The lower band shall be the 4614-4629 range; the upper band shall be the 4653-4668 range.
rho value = 0.040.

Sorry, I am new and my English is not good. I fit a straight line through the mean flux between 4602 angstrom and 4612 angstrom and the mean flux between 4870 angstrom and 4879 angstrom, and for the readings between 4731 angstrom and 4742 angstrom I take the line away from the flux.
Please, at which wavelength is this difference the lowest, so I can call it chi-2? 4731.73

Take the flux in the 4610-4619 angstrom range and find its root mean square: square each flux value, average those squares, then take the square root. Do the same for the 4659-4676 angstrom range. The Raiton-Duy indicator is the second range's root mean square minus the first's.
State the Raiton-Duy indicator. -1.6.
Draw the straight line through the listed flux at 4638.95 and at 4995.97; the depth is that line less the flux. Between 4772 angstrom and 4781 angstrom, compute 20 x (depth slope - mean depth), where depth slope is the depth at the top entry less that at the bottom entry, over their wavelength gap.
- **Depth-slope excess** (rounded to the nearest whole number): -114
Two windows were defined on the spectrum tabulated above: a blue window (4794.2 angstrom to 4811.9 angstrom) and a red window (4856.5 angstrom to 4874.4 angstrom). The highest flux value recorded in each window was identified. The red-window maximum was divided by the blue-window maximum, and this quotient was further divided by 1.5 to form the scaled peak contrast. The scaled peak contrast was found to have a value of 0.67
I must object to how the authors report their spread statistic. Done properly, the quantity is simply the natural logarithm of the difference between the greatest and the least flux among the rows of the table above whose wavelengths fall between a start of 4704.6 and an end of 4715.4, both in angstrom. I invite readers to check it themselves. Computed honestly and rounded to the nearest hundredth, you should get 1.55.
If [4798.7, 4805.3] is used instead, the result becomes 1.62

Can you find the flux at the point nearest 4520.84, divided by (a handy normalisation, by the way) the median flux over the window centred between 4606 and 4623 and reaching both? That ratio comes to 0.937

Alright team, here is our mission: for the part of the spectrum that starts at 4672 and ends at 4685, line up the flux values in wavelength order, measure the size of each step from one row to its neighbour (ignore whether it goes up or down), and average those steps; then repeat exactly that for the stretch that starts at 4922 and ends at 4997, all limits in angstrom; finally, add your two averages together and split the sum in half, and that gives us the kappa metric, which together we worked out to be 3.20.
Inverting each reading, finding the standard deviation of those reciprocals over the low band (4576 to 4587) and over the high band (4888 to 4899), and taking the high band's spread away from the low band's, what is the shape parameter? -0.002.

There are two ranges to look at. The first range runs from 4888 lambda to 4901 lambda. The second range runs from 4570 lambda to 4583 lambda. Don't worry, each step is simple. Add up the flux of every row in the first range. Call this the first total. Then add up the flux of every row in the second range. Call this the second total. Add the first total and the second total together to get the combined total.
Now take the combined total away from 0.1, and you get -427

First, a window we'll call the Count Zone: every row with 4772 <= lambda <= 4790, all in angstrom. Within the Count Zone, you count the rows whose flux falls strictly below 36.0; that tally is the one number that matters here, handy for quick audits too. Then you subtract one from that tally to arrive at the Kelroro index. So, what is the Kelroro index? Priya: 7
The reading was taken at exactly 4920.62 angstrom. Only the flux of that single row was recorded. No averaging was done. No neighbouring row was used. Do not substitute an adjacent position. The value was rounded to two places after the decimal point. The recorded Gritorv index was 28.99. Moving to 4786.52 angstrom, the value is 28.68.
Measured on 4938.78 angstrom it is 33.17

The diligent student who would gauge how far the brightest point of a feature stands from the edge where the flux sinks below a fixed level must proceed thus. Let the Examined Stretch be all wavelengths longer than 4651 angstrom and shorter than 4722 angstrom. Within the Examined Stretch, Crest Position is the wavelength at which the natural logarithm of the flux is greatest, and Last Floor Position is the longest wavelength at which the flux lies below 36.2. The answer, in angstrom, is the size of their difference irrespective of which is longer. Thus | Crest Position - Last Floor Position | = 58.3 angstrom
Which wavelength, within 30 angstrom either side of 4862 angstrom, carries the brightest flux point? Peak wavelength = 4880.00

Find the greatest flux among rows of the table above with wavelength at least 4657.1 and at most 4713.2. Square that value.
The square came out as 1842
